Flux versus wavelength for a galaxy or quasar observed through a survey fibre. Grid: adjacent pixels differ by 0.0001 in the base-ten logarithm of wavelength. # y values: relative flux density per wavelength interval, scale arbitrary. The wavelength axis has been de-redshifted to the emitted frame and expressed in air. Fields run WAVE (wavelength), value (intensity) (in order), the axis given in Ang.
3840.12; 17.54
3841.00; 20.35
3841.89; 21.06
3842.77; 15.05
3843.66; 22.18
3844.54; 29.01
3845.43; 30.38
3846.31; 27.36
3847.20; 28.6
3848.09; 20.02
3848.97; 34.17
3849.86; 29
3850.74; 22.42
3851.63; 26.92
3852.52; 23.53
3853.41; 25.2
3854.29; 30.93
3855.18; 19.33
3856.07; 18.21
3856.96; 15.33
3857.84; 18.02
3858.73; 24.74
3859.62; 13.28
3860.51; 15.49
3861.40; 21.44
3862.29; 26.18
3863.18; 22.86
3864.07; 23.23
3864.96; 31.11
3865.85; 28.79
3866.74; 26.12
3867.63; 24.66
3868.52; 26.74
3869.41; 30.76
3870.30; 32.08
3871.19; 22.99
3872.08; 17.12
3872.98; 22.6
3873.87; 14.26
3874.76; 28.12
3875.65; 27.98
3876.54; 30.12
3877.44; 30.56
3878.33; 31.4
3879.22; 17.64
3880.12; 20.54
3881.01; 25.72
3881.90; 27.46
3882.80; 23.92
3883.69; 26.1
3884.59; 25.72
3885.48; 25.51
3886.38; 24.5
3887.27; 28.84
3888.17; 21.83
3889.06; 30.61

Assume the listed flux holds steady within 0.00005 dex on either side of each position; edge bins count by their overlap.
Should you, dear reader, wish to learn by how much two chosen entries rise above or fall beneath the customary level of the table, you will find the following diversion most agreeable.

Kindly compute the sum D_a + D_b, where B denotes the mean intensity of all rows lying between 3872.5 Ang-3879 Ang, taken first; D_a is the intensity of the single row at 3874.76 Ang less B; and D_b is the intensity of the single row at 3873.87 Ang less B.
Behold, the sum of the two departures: -10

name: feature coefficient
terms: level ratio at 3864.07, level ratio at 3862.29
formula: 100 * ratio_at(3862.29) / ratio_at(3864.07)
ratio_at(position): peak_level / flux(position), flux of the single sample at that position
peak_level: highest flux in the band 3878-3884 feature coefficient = 89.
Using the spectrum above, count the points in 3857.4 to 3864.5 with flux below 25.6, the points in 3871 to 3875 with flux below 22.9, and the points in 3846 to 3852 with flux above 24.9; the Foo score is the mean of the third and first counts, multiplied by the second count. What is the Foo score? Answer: 18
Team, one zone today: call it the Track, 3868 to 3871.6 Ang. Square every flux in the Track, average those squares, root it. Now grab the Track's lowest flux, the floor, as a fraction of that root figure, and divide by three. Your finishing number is 0.27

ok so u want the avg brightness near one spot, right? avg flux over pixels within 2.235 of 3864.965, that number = 26.4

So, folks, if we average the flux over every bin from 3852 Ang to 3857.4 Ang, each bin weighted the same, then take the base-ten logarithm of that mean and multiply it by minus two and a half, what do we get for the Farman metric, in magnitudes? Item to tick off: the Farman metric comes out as -3.36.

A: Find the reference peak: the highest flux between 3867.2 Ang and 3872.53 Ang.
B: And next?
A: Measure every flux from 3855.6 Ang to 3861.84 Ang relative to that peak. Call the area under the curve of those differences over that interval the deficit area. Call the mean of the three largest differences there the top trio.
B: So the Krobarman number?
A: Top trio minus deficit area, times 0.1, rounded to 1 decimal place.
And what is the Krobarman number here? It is 7.7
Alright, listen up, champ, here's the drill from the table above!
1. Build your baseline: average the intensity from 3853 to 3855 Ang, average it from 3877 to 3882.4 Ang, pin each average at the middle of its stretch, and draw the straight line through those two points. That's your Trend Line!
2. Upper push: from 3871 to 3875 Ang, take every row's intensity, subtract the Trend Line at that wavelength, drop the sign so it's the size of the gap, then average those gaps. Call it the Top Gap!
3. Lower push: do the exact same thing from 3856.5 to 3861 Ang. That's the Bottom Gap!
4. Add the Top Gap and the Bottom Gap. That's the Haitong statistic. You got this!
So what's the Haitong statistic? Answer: 16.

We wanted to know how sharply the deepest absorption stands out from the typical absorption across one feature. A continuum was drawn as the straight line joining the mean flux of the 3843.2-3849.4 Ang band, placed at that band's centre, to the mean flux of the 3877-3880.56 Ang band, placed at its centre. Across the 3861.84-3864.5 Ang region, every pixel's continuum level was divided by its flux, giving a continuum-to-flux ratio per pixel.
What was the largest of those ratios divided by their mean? 1.05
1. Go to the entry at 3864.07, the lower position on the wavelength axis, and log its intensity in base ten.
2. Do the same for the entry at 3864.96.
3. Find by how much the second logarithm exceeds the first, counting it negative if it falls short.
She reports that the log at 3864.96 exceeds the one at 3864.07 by 0.13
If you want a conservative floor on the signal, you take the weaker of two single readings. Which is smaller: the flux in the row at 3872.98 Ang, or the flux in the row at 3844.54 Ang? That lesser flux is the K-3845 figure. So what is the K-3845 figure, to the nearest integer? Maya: 23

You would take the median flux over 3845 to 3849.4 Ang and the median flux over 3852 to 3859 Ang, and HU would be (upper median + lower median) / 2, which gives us 25.0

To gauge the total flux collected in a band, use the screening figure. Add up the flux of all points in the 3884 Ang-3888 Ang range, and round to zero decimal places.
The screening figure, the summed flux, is 105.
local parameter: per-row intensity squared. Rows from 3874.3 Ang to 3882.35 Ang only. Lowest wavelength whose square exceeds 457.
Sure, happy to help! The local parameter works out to 3874.76 Ang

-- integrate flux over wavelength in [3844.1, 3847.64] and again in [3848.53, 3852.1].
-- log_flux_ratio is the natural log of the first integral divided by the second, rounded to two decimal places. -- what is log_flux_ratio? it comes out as 0.02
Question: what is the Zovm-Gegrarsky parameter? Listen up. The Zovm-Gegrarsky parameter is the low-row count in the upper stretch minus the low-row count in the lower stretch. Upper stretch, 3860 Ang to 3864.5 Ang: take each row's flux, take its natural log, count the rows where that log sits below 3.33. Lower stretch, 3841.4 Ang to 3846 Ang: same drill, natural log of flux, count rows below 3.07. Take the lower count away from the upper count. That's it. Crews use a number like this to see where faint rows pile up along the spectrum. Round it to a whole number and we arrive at 3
